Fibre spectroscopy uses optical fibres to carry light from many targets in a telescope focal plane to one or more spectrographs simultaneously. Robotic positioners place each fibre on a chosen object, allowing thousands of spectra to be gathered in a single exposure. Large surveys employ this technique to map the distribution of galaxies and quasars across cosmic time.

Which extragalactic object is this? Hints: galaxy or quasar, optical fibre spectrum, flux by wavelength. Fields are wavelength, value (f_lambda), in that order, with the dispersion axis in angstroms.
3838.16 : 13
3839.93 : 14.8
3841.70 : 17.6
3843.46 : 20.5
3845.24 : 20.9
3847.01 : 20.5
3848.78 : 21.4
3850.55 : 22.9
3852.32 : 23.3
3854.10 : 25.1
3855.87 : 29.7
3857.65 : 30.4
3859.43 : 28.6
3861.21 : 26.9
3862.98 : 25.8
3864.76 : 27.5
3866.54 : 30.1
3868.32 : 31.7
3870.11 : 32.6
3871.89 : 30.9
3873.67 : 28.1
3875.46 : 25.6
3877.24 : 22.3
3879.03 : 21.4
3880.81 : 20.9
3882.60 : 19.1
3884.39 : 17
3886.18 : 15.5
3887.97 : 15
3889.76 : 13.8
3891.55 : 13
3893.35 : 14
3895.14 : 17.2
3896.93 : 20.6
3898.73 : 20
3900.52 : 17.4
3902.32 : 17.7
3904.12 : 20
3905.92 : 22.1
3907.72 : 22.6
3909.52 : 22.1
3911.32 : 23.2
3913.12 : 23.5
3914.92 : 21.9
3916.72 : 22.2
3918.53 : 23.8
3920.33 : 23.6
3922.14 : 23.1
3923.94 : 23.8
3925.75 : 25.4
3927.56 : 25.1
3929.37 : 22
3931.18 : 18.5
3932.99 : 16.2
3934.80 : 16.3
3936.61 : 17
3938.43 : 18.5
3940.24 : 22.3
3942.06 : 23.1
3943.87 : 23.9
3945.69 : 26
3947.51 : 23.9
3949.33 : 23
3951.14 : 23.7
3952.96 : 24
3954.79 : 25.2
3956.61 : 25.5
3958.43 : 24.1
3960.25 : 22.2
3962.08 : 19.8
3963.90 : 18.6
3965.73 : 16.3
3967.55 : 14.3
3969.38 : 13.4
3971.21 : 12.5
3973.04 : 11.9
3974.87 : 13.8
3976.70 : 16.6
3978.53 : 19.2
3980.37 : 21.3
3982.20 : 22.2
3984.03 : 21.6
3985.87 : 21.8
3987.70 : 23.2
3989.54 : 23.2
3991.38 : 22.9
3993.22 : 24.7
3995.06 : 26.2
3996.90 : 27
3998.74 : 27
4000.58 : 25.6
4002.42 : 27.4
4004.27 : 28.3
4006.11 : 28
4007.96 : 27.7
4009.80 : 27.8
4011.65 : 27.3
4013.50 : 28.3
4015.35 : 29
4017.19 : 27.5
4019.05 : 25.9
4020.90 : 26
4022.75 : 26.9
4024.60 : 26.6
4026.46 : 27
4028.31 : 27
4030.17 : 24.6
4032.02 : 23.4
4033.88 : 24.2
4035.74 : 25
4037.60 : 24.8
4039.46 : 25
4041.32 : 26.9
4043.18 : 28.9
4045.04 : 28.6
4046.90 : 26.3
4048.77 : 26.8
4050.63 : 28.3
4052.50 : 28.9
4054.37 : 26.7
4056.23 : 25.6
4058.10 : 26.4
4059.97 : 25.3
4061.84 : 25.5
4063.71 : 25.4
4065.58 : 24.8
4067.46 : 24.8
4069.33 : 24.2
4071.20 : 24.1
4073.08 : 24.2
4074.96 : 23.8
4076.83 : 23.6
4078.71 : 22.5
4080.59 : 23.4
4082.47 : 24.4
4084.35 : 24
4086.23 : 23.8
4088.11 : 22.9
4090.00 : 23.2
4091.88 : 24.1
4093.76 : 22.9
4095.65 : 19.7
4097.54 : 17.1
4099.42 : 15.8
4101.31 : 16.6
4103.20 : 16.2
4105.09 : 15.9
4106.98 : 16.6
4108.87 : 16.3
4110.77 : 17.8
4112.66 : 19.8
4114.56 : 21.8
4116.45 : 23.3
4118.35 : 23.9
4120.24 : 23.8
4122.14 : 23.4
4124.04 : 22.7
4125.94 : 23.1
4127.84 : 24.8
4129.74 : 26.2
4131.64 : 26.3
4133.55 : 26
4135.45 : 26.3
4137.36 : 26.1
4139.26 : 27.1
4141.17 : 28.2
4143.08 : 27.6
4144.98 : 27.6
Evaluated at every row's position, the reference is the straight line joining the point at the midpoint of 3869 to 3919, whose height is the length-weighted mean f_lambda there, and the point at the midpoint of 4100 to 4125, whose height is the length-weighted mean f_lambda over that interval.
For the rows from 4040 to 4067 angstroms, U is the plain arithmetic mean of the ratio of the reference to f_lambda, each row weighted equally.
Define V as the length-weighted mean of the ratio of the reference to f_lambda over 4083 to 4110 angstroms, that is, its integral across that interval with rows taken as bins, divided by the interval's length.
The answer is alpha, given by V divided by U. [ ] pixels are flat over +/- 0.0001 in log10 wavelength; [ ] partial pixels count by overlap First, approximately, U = 0.75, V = 1.04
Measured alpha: 1.4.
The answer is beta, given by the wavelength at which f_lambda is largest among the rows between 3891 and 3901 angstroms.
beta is 3896.93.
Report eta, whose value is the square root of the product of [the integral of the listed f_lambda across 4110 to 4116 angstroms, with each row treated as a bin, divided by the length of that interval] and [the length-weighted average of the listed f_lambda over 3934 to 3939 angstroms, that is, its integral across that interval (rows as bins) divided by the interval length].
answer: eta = 18.6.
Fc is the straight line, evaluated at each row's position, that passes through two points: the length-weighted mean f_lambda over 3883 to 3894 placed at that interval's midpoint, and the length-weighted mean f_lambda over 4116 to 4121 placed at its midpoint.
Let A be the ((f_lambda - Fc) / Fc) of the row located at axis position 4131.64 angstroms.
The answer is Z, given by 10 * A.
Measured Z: 1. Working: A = 0.09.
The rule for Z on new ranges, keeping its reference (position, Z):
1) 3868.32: 12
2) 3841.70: 3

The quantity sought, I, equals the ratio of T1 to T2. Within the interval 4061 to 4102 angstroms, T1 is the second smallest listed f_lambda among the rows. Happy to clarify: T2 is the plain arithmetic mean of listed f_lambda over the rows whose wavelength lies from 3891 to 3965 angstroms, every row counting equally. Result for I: 0.78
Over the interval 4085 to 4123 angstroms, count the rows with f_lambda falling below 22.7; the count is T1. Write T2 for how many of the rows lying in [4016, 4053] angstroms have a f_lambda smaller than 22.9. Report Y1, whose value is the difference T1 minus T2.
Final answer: 11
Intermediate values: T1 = 11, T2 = 0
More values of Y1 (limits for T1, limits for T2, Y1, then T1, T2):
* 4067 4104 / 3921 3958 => -1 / 6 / 7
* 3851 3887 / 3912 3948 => -3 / 6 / 9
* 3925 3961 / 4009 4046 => 8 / 8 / 0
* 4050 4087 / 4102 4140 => -7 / 1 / 8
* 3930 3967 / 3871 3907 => -7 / 10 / 17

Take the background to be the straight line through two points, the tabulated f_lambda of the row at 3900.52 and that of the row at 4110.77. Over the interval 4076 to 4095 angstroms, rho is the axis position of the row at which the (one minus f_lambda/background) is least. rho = 4082.47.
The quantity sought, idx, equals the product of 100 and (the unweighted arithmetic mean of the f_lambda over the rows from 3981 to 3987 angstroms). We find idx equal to 2187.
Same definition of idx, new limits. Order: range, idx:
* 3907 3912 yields 2263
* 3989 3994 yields 2360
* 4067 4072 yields 2437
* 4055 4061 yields 2577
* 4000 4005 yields 2710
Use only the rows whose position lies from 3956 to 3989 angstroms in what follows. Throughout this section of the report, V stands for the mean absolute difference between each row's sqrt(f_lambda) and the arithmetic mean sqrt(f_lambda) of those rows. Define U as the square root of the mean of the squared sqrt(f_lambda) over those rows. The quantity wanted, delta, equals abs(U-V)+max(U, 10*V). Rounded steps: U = 4.34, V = 0.43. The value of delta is 8.2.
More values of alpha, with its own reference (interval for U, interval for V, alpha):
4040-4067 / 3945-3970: 1.3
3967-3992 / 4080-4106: 0.8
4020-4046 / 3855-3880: 1.0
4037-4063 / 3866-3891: 1.3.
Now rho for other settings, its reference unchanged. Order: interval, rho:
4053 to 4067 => 4054.37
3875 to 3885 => 3875.46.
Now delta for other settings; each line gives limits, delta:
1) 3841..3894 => 9.4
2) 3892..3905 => 8.3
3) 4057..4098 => 9.6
